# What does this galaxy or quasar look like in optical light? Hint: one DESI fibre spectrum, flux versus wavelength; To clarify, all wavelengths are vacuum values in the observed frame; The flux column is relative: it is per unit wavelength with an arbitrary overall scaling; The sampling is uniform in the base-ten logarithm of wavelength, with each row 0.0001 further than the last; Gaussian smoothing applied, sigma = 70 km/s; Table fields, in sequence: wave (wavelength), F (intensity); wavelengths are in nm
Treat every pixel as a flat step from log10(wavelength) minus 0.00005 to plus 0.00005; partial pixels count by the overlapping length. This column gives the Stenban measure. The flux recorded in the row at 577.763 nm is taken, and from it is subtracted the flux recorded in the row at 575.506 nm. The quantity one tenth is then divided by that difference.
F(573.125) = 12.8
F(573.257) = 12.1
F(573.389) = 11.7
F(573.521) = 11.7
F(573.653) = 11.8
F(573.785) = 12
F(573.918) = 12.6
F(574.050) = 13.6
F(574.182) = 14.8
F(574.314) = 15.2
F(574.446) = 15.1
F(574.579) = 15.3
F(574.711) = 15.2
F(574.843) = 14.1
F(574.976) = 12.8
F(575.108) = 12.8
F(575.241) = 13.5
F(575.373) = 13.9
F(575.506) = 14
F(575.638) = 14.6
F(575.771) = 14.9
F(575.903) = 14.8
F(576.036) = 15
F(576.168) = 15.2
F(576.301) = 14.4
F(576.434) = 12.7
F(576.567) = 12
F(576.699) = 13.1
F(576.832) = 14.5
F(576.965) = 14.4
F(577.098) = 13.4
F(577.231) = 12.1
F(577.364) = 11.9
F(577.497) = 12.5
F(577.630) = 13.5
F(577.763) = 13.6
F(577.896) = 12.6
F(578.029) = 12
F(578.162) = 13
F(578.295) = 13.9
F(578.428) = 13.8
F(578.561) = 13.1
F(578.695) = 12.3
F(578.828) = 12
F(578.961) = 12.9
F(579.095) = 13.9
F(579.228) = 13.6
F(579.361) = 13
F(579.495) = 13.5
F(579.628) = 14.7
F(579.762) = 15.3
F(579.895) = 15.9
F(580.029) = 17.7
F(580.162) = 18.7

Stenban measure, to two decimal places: -0.25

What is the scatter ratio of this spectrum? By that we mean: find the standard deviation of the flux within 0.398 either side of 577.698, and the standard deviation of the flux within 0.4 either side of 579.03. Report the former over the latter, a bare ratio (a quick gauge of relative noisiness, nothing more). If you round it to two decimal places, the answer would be 0.99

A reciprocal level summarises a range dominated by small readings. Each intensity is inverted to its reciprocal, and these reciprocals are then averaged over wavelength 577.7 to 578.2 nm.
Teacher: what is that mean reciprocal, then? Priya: 0.078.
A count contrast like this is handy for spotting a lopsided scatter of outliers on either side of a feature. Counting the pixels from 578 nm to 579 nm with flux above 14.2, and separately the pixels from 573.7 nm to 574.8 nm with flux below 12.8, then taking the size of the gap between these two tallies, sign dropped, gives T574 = 2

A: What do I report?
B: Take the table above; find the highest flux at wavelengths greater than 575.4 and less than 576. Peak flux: 14.9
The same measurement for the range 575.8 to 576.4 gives 15.2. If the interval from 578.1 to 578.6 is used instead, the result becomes 13.9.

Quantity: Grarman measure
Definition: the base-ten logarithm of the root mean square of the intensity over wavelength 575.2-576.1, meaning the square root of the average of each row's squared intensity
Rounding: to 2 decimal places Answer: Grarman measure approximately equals 1.16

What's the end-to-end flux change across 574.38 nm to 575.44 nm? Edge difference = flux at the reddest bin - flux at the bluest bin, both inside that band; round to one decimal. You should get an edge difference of -1.2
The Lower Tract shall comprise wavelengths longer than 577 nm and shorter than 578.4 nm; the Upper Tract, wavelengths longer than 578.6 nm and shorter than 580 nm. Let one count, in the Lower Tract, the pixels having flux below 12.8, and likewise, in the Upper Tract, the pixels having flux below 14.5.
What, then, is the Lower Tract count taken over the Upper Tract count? 0.714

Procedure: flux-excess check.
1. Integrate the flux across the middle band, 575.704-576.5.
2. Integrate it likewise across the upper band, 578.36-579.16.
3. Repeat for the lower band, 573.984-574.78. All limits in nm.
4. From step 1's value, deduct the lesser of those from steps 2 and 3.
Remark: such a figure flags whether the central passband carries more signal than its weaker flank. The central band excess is 1.1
